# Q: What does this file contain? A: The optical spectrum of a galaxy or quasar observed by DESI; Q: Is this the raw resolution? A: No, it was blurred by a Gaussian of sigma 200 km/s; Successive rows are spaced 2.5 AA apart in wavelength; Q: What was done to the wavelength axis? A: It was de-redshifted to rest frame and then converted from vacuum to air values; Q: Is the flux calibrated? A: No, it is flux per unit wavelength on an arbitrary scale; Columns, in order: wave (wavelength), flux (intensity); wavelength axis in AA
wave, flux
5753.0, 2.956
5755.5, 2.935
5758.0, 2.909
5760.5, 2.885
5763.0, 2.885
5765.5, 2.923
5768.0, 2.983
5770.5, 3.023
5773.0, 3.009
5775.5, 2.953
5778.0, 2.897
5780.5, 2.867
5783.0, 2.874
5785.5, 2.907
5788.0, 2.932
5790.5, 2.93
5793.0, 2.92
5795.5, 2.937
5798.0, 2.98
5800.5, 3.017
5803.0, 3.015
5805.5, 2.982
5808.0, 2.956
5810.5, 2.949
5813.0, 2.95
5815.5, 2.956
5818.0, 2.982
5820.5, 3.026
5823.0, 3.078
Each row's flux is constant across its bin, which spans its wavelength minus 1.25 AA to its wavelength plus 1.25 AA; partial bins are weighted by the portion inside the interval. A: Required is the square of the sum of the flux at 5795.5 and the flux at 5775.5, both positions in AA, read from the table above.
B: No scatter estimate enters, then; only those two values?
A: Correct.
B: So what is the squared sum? 34.7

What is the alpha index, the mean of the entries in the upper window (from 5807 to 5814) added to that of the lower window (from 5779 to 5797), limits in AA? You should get 5.86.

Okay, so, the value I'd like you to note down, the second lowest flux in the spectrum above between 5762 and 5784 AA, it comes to 2.874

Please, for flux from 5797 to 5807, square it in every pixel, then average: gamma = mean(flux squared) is 8.99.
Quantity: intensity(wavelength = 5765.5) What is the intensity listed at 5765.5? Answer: 2.923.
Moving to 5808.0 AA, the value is 2.956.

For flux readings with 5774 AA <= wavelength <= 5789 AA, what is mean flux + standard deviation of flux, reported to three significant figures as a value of 2.94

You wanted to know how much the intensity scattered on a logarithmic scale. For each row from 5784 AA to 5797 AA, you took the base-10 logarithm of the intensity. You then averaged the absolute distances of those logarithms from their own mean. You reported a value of 0.0014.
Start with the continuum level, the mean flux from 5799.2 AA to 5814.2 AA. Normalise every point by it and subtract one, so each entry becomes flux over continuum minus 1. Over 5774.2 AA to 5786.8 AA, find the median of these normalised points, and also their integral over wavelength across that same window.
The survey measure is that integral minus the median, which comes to -0.30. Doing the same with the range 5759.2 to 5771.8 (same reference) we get -0.14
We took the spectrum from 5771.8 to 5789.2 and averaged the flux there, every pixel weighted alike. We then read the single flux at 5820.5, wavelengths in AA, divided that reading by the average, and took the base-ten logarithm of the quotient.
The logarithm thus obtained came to 0.016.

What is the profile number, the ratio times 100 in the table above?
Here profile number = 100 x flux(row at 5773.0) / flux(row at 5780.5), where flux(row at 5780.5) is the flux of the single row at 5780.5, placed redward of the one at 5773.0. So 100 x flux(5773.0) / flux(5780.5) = 105.0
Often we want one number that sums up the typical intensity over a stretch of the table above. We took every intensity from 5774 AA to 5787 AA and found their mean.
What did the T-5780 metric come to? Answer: 2.90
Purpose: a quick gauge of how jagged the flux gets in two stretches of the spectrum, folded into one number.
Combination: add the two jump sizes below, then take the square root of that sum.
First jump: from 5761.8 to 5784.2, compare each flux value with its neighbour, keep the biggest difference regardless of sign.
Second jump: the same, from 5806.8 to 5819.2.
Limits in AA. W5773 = 0.293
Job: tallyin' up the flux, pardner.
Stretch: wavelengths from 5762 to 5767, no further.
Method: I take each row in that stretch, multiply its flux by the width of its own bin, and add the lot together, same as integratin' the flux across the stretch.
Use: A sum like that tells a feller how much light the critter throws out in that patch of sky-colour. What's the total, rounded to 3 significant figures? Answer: 14.5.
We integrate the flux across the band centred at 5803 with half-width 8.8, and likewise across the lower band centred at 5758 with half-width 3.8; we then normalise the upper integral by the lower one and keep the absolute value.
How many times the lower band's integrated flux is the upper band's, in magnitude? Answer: 2.4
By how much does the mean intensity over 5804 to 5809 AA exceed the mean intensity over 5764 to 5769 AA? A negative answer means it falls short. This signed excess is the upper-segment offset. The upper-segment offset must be 0.02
